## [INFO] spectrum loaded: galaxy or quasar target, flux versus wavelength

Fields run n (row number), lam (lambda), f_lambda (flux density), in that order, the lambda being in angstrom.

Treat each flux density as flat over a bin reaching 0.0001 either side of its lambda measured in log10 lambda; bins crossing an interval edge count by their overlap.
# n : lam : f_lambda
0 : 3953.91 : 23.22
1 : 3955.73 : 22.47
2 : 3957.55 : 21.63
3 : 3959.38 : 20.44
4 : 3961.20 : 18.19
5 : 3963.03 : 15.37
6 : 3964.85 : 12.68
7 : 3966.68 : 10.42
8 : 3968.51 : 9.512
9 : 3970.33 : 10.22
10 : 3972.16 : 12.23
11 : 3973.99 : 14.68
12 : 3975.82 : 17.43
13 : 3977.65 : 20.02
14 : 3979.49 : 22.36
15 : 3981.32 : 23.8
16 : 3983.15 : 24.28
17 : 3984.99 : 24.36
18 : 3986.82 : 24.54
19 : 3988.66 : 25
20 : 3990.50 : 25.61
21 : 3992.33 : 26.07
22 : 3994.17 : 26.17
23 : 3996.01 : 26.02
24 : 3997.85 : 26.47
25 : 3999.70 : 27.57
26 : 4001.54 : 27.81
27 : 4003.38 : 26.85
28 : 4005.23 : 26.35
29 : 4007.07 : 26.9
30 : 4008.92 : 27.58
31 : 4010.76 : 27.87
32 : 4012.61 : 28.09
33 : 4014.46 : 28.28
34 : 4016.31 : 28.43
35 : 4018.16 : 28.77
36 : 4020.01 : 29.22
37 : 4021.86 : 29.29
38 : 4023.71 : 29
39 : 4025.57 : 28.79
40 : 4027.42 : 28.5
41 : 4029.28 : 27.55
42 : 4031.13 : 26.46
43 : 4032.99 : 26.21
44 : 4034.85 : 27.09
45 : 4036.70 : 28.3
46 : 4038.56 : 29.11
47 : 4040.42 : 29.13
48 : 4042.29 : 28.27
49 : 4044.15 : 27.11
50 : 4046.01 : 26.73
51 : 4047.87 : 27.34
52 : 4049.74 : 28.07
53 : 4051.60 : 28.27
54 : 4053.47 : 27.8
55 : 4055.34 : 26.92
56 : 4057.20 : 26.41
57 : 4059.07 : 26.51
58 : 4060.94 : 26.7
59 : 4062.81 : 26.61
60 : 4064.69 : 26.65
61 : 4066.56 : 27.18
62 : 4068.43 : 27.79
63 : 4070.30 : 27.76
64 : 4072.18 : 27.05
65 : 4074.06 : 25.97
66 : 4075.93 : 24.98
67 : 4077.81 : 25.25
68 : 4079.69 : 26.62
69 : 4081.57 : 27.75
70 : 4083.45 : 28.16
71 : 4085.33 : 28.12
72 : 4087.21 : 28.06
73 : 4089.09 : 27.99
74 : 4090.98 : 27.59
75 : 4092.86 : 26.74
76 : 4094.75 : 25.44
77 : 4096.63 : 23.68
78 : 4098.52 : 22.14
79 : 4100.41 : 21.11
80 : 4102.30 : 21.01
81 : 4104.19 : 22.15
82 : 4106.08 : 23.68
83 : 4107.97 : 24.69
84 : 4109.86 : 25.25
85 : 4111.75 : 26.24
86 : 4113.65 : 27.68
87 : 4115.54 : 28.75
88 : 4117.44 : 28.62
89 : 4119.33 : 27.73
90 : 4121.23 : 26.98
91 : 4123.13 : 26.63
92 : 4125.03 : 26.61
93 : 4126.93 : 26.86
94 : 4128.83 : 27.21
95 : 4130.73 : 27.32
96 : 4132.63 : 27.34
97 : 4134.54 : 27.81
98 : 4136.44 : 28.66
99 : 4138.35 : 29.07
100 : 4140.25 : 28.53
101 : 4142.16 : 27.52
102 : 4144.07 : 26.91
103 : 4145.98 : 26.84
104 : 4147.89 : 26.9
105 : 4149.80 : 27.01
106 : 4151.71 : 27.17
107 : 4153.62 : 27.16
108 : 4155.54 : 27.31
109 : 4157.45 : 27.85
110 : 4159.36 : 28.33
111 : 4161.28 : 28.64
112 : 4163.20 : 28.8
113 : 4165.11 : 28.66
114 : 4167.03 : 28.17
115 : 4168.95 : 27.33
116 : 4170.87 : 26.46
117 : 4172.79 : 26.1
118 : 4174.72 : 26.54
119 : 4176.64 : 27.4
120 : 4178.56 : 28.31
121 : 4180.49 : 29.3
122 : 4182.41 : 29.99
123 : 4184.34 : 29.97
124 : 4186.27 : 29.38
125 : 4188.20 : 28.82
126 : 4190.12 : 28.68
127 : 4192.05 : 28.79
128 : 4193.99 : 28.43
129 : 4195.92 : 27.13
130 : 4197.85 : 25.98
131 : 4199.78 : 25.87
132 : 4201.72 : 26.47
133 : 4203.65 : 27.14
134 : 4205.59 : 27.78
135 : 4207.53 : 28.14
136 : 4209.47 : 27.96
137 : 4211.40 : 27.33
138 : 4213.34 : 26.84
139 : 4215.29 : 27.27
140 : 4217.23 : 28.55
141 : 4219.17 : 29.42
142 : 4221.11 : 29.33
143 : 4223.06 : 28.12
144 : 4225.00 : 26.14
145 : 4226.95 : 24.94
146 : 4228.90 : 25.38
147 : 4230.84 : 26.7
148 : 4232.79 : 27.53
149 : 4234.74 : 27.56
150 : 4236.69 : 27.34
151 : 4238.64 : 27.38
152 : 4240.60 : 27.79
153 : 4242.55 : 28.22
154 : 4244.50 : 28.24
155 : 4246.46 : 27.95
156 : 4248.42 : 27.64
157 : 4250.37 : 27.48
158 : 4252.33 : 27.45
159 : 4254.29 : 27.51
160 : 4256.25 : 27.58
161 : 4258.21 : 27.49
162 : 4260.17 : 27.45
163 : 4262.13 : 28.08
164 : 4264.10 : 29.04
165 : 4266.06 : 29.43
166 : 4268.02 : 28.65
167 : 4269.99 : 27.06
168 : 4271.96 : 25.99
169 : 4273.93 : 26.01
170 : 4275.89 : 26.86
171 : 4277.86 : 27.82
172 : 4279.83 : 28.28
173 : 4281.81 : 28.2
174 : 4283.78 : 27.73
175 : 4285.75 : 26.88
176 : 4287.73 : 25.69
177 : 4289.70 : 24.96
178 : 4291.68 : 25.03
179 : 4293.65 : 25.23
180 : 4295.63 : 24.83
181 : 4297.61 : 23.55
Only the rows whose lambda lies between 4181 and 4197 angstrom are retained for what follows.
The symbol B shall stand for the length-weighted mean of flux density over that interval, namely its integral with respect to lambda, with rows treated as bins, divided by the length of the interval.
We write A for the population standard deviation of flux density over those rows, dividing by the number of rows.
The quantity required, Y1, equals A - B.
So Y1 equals -28.0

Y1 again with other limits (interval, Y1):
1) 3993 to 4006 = -26.1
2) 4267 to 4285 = -26.5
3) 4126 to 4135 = -27.0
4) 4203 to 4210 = -27.4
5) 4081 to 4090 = -27.9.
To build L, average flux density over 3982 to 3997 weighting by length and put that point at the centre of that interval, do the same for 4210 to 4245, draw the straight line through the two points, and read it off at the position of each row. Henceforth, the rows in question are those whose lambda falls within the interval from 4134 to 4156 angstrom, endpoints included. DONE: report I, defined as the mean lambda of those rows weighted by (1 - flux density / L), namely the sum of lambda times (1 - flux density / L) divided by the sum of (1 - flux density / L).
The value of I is 4140.8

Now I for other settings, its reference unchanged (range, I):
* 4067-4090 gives 4080.8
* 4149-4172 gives 4161.0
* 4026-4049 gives 4037.5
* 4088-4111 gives 4103.8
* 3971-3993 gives 3975.0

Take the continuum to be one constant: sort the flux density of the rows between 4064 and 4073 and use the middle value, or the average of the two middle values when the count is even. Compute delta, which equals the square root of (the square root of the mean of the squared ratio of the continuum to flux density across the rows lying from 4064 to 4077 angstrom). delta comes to 1.01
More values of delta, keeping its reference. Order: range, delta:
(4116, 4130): 1.00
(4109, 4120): 1.00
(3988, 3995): 1.03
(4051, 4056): 0.99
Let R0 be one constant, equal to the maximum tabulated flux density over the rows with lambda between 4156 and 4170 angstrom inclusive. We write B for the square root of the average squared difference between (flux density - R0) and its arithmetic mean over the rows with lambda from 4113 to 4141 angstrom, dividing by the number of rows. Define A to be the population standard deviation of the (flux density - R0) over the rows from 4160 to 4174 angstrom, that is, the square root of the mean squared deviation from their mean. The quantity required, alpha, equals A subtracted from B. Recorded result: -0.24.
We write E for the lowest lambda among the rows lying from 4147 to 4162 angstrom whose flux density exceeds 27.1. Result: 4151.71 angstrom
